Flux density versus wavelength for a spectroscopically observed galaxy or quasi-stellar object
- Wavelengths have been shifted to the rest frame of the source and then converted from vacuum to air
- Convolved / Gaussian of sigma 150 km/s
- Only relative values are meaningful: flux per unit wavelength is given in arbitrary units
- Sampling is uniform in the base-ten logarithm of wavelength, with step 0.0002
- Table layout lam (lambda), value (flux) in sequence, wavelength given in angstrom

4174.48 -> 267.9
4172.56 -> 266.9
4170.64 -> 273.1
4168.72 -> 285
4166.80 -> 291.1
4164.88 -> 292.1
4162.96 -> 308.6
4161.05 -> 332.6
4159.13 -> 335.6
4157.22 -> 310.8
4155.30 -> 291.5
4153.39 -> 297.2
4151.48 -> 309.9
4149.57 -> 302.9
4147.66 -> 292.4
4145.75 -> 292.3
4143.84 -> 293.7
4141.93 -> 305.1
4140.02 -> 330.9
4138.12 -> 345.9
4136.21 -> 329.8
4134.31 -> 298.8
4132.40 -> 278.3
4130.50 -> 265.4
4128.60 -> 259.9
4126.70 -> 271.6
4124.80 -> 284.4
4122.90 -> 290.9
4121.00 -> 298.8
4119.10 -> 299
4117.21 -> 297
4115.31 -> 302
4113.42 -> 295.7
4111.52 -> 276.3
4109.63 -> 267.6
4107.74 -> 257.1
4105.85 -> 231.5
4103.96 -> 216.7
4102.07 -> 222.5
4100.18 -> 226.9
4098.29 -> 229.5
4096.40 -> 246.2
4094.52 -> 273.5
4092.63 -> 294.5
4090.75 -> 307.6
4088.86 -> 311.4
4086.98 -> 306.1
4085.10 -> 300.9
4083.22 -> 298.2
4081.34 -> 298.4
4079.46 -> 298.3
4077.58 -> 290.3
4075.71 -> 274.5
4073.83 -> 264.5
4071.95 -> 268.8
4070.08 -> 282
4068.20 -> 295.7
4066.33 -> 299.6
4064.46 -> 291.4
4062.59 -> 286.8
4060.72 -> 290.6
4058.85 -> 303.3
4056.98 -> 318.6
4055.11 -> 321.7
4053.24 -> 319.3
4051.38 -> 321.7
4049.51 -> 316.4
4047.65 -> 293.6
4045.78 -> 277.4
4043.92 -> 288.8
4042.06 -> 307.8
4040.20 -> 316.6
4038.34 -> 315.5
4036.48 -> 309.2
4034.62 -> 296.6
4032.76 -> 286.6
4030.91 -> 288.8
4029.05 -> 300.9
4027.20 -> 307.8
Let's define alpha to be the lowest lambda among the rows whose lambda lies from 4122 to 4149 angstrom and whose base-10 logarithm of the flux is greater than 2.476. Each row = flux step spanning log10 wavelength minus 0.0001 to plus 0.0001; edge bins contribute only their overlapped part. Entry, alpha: 4136.21 angstrom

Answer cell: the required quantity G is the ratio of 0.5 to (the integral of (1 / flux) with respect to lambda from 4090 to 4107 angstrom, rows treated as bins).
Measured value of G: 7.2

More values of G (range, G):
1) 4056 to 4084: 5.2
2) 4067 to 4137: 2.0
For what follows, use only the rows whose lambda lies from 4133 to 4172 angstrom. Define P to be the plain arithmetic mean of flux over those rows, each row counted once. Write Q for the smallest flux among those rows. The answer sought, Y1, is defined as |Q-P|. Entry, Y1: 33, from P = 306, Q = 273.1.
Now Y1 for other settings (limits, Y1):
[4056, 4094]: 30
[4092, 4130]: 50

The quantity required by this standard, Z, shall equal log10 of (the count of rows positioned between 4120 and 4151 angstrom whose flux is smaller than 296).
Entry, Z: 0.95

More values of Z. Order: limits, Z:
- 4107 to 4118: 0.60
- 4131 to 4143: 0.00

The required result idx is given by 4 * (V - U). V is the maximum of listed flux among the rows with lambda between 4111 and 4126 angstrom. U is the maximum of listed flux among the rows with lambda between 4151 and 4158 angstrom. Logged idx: -35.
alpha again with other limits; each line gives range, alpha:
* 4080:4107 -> 4085.10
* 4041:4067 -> 4042.06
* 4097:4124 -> 4115.31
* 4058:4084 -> 4058.85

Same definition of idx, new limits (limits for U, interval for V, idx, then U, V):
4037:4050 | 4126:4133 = -153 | 316.6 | 278.3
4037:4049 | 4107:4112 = -161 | 316.6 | 276.3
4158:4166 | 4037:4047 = -76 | 335.6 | 316.6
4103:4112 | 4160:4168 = 225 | 276.3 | 332.6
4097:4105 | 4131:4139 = 466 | 229.5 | 345.9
